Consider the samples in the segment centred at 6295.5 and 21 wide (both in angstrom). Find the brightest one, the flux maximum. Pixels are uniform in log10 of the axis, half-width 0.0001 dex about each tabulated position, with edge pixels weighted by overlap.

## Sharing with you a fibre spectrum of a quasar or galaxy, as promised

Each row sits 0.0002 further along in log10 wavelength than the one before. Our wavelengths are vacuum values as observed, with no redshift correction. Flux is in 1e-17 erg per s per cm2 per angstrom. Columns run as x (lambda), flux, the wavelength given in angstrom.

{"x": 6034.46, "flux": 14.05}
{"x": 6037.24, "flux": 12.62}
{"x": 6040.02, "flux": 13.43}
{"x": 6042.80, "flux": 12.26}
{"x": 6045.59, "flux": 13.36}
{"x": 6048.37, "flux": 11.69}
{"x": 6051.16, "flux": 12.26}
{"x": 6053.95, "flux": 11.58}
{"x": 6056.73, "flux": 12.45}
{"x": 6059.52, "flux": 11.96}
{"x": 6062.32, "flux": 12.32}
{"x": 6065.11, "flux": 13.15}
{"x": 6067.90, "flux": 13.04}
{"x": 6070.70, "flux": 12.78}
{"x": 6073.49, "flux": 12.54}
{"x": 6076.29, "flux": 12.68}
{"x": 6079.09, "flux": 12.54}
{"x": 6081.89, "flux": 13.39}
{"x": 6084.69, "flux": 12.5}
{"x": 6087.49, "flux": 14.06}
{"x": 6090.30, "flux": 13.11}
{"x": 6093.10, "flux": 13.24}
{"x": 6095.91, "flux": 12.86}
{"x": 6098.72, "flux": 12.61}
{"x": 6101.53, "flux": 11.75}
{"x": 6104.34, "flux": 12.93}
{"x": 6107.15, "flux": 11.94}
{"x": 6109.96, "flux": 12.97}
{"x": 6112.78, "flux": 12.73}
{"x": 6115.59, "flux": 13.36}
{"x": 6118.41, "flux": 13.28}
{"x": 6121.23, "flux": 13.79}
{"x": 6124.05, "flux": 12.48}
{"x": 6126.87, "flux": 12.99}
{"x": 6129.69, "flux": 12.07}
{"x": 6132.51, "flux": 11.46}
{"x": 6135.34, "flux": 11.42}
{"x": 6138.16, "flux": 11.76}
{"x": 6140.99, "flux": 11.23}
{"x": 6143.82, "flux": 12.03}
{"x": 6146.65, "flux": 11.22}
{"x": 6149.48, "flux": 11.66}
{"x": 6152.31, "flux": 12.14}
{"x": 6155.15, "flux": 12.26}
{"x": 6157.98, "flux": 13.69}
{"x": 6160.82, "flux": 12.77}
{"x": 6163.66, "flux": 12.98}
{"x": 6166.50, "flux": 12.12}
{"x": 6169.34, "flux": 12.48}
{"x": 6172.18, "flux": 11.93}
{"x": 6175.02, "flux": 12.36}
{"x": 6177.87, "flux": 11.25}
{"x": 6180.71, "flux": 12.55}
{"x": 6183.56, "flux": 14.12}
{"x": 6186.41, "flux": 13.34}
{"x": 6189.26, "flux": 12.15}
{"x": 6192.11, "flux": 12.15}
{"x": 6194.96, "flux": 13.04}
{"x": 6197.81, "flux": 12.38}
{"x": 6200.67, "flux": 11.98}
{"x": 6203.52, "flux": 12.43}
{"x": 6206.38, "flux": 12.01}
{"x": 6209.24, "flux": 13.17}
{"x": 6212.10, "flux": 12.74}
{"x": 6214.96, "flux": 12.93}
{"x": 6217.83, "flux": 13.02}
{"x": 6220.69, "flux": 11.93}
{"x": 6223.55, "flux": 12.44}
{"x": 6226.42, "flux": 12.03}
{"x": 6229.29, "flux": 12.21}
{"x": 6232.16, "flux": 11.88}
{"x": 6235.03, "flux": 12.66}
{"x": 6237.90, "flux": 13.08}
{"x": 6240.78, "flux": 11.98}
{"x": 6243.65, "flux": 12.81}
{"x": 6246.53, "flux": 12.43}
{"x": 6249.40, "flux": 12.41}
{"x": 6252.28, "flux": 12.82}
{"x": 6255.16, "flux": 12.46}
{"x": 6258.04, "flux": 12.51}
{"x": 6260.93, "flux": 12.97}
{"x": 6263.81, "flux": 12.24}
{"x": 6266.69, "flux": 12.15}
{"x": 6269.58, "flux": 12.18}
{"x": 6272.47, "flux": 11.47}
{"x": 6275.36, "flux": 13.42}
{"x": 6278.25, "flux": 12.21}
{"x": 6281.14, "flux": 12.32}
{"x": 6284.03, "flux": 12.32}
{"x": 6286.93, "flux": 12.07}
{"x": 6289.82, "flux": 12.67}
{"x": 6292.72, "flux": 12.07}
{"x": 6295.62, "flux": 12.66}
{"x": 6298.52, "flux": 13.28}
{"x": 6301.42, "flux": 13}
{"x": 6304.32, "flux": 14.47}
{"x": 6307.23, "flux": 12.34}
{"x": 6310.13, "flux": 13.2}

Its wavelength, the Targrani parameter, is 6304.32 angstrom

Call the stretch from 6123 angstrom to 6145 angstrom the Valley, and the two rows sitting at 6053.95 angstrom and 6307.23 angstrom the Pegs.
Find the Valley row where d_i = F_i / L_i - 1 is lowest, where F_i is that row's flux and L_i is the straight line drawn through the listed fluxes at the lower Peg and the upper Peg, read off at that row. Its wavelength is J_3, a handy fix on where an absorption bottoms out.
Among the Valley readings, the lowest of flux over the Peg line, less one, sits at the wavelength 6140.99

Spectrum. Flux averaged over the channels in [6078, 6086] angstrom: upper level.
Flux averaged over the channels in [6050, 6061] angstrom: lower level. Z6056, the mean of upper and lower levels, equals 12.44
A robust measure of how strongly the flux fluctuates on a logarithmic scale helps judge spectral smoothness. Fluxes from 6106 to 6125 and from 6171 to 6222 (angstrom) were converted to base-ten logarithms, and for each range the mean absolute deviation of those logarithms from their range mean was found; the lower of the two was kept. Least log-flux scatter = 0.0160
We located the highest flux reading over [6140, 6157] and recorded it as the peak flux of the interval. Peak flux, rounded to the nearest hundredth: 12.26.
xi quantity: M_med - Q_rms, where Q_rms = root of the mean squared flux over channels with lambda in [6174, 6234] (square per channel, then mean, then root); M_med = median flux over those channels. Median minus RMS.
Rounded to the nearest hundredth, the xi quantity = -0.12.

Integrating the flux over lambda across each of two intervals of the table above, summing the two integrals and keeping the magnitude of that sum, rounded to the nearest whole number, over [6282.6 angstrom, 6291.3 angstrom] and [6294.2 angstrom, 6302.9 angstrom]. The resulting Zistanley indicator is 220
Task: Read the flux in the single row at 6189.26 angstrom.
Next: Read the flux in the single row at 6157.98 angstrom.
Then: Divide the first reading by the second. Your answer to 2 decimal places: 0.89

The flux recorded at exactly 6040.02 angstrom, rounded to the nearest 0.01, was 13.43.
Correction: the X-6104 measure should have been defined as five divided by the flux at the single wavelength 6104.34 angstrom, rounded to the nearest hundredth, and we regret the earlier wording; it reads 0.39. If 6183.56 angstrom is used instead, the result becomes 0.35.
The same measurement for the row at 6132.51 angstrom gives 0.44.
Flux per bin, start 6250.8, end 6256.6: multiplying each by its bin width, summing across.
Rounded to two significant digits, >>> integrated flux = 73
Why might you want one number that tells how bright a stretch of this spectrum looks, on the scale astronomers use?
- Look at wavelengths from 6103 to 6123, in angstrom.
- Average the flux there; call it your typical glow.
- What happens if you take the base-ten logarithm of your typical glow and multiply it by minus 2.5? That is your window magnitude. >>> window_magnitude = -2.78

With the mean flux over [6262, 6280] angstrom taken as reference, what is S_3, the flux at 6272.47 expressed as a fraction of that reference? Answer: 0.93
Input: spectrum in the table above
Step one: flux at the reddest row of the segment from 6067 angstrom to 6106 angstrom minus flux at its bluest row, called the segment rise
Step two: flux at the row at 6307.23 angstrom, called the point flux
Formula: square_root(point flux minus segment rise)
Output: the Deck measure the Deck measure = 3.53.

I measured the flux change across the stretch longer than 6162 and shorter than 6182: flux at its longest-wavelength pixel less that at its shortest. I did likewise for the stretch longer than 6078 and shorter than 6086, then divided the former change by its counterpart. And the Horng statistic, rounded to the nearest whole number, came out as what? 11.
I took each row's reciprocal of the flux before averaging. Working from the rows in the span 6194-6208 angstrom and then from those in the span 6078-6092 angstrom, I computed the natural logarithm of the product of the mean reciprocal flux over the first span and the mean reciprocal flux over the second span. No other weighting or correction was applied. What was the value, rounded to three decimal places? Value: -5.086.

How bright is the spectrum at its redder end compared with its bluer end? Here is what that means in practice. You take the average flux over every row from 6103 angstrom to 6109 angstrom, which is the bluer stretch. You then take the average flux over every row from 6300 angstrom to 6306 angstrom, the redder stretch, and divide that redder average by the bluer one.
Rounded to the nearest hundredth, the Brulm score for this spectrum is 1.10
